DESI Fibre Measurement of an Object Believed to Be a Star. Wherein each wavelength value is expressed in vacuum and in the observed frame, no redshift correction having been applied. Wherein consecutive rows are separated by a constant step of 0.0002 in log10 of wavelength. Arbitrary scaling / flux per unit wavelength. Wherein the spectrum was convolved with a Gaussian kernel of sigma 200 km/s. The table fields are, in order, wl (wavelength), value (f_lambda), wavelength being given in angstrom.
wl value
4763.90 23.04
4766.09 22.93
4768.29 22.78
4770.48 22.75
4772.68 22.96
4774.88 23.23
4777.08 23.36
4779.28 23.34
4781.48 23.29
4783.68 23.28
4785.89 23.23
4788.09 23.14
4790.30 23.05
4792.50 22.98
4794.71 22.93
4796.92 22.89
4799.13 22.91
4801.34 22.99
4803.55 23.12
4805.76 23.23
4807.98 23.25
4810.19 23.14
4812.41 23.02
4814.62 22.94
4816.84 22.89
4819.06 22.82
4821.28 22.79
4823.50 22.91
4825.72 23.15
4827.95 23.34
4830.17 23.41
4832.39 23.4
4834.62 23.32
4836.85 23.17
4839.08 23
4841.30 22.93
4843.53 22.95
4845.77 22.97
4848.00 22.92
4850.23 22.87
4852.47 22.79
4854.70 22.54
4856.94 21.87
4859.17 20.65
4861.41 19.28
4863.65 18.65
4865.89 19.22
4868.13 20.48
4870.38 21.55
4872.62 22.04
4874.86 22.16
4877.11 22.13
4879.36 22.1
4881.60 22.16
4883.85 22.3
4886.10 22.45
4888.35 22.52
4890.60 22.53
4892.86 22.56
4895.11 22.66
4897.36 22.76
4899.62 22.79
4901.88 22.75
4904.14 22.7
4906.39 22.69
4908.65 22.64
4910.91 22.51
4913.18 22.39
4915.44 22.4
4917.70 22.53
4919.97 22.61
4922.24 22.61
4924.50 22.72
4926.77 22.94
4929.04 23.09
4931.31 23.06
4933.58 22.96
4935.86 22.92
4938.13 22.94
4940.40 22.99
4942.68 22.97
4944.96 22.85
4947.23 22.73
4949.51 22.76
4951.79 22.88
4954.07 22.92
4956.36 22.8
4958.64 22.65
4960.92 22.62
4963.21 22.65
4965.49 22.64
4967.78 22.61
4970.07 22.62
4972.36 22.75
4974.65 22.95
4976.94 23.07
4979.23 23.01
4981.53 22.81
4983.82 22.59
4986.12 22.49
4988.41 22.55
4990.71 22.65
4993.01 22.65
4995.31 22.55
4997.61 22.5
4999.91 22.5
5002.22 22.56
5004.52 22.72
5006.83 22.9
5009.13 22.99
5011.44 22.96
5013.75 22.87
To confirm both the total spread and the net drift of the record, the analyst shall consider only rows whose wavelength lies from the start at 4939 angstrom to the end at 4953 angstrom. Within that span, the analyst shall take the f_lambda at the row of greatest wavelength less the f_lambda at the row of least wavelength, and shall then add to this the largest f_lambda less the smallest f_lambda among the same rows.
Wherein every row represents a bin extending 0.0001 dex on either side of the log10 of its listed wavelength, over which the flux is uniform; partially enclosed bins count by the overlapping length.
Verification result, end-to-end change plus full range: 0.15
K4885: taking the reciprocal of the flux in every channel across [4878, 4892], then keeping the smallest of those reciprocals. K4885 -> 0.0444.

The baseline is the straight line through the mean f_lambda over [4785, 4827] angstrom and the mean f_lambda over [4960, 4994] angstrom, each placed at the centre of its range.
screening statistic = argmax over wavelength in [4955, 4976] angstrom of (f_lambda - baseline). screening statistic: 4974.65 angstrom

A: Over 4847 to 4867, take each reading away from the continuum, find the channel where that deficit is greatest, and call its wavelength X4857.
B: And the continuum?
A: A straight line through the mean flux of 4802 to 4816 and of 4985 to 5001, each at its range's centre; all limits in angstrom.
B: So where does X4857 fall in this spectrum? 4863.65 angstrom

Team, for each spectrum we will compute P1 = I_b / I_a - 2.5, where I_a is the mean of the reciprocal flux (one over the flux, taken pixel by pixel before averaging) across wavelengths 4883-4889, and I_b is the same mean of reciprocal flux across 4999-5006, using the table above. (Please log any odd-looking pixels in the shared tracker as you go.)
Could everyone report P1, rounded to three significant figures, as -1.51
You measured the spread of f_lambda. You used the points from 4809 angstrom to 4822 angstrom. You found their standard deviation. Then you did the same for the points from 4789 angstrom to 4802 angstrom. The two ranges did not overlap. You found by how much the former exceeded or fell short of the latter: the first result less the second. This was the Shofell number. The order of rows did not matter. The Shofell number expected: 0.07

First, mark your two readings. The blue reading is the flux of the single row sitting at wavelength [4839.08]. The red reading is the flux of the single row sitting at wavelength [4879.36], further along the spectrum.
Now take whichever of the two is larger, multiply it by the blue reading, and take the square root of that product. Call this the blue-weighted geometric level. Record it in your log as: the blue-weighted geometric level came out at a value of 23.0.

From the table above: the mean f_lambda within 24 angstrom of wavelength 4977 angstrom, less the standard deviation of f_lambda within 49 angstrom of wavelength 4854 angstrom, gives 21.6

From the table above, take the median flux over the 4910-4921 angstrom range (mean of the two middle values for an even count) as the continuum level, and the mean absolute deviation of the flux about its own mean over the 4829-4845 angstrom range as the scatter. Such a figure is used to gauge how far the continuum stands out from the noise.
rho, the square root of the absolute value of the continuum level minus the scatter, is 4.73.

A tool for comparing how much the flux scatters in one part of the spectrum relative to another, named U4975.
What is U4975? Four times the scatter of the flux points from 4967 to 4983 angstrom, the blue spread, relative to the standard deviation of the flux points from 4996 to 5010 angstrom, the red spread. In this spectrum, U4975 3.5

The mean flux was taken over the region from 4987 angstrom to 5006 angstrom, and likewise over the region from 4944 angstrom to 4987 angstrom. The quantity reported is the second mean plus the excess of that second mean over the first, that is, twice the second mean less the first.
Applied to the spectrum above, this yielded 22.9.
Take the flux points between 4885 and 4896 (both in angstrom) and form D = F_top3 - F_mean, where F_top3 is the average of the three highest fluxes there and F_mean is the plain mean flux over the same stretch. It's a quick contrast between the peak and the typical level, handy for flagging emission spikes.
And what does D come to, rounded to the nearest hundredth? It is 0.04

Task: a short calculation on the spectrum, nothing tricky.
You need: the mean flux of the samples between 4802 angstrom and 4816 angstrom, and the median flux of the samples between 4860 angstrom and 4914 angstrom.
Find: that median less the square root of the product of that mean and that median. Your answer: -0.3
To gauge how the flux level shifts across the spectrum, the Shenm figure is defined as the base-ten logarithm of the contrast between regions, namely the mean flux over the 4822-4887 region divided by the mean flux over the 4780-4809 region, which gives -0.018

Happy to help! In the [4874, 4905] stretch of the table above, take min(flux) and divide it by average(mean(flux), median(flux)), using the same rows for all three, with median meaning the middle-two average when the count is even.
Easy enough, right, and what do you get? 0.982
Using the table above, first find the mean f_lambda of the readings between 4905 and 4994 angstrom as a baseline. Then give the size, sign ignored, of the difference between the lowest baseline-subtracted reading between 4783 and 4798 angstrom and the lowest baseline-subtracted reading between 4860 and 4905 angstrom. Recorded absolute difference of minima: 4.2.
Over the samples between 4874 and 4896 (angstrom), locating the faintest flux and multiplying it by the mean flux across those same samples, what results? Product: 494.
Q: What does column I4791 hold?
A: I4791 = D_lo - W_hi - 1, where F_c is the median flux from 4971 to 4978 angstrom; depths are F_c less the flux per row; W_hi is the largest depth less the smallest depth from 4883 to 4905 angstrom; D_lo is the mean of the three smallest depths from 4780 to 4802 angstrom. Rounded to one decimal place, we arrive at -1.8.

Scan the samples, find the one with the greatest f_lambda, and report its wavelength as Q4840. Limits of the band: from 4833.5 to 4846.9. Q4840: 4834.62 angstrom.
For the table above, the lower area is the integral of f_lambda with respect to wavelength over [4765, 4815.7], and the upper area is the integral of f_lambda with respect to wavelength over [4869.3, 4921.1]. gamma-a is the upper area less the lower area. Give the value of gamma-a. -8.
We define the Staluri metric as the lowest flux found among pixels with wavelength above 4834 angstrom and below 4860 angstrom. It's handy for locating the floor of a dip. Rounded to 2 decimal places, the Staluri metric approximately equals 20.65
